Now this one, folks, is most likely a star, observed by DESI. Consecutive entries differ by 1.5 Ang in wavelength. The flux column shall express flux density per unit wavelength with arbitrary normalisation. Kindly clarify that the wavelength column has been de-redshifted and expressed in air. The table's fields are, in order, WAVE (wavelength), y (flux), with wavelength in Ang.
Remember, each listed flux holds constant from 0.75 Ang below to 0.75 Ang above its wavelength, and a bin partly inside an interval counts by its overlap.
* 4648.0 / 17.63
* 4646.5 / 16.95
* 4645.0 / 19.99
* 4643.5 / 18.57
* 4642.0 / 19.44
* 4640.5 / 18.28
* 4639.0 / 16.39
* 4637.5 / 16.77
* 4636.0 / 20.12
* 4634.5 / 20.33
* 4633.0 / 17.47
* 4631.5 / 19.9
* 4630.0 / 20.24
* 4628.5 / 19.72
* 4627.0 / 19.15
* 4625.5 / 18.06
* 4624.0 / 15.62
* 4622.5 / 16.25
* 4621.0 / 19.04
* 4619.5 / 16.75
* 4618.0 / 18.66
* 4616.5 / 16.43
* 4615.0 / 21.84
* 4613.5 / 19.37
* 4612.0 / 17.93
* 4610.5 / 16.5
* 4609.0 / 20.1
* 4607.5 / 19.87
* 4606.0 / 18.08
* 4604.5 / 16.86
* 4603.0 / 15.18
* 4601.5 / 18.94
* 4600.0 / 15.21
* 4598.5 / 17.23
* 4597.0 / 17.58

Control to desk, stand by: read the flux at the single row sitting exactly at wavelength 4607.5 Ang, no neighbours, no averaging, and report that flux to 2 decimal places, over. 19.87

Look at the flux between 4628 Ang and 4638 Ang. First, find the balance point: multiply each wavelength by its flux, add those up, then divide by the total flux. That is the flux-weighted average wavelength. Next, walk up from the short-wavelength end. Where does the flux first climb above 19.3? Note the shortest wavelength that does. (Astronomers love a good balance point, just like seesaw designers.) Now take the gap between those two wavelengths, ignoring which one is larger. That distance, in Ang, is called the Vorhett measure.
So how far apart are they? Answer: 4.4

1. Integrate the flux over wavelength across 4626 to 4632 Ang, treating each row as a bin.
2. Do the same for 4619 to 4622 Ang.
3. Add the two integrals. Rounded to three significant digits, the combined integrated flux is 172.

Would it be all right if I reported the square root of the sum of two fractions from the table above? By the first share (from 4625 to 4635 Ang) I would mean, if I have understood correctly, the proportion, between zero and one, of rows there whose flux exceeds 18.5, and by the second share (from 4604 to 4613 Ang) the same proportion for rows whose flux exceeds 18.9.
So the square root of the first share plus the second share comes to 1.024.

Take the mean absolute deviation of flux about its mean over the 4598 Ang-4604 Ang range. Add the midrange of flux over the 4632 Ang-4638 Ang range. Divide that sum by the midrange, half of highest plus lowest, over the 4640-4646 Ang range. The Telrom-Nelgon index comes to 1.04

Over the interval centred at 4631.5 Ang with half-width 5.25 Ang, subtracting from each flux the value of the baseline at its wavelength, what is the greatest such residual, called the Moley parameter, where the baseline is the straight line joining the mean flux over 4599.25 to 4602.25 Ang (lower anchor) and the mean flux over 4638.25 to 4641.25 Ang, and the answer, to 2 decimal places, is 3.03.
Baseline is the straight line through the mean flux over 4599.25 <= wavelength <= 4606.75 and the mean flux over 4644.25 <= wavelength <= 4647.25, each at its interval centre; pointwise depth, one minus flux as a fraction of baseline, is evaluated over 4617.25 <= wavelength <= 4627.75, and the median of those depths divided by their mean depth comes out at 6.25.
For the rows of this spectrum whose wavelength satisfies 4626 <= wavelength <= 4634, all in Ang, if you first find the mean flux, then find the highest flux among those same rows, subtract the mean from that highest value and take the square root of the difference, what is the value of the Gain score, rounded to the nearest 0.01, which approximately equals 0.97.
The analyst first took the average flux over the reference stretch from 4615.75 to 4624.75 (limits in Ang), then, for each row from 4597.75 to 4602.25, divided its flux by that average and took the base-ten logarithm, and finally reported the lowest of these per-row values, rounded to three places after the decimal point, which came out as -0.052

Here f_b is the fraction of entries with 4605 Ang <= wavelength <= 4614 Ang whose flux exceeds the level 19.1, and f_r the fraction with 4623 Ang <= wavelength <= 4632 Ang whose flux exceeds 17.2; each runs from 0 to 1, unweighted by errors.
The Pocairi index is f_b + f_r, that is 1.3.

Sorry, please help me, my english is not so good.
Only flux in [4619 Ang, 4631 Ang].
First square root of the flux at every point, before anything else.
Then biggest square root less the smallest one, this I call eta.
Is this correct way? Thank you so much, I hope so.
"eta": 0.55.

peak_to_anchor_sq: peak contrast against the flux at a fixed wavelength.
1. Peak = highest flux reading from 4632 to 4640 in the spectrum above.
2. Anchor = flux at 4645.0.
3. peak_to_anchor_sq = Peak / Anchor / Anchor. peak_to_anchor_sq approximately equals 0.051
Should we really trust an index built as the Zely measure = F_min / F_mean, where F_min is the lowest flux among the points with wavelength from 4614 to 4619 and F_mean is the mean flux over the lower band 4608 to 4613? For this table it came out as 0.90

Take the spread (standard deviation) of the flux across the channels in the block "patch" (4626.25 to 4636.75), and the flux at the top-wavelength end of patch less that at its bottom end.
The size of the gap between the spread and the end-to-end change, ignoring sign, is 0.0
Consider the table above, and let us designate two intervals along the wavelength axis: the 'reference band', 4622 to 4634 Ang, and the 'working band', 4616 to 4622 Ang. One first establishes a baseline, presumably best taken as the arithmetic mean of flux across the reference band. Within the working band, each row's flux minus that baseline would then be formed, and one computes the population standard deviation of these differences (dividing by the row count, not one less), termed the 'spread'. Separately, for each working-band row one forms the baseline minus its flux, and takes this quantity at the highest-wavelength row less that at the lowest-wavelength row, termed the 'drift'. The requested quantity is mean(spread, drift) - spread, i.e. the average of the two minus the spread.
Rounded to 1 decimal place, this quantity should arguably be -1.9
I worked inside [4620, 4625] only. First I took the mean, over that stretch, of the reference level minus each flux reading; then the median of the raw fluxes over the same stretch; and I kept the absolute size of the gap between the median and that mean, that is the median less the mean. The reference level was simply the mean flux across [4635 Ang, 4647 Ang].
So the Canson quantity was 14.9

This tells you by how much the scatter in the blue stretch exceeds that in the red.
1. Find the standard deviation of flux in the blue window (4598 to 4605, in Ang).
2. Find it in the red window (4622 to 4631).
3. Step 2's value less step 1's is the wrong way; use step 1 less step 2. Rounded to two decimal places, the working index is -0.32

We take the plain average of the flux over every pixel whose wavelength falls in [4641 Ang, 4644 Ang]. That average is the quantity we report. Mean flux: 19.0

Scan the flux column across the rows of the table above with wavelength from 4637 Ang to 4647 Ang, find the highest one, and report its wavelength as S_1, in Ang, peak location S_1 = 4645.0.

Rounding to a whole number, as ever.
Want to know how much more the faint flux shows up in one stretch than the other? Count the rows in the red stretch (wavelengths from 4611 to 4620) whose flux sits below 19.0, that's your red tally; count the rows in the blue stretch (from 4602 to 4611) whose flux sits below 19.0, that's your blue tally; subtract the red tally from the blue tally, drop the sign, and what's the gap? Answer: 0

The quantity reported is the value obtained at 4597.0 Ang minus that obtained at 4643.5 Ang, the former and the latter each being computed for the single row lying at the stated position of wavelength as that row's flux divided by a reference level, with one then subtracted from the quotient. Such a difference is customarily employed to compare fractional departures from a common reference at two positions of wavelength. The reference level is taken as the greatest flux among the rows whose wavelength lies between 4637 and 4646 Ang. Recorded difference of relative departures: -0.050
